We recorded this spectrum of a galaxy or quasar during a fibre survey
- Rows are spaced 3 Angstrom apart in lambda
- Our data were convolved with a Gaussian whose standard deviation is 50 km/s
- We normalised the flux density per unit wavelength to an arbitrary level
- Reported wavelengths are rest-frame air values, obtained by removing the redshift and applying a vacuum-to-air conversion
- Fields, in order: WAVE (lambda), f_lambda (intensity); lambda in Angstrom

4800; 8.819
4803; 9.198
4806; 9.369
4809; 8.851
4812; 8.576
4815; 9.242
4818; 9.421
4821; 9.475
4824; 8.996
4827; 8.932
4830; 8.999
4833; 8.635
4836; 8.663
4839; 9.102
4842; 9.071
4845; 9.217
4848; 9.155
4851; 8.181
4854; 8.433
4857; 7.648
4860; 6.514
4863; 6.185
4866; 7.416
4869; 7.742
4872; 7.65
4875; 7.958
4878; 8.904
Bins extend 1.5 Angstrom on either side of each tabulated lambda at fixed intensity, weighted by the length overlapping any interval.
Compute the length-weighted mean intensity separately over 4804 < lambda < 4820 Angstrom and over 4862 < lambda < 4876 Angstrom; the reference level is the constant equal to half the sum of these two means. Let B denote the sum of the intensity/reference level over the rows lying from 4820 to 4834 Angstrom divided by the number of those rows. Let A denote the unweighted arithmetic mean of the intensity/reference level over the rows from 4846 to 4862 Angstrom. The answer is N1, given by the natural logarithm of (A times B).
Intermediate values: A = 0.97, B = 1.09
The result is 0.05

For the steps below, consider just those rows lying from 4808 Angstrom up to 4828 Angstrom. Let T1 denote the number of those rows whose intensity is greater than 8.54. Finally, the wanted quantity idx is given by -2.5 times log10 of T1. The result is -2.1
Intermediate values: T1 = 7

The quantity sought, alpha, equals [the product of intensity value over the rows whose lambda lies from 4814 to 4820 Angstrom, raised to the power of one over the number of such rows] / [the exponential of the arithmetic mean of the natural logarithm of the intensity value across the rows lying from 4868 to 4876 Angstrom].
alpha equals 1.20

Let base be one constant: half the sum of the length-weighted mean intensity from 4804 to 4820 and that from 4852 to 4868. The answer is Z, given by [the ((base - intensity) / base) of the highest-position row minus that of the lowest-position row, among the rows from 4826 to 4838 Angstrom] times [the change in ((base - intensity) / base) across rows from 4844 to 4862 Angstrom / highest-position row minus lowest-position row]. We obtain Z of 0.011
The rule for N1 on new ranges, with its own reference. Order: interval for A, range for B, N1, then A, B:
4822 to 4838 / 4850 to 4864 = -0.04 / 1.07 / 0.89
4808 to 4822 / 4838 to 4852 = 0.18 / 1.10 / 1.08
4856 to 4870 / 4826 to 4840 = -0.08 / 0.86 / 1.07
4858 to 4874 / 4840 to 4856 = -0.09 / 0.86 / 1.07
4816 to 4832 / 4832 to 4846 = 0.18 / 1.11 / 1.08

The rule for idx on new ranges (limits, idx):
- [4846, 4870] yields 0.0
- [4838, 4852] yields -1.5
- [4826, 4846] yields -2.1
